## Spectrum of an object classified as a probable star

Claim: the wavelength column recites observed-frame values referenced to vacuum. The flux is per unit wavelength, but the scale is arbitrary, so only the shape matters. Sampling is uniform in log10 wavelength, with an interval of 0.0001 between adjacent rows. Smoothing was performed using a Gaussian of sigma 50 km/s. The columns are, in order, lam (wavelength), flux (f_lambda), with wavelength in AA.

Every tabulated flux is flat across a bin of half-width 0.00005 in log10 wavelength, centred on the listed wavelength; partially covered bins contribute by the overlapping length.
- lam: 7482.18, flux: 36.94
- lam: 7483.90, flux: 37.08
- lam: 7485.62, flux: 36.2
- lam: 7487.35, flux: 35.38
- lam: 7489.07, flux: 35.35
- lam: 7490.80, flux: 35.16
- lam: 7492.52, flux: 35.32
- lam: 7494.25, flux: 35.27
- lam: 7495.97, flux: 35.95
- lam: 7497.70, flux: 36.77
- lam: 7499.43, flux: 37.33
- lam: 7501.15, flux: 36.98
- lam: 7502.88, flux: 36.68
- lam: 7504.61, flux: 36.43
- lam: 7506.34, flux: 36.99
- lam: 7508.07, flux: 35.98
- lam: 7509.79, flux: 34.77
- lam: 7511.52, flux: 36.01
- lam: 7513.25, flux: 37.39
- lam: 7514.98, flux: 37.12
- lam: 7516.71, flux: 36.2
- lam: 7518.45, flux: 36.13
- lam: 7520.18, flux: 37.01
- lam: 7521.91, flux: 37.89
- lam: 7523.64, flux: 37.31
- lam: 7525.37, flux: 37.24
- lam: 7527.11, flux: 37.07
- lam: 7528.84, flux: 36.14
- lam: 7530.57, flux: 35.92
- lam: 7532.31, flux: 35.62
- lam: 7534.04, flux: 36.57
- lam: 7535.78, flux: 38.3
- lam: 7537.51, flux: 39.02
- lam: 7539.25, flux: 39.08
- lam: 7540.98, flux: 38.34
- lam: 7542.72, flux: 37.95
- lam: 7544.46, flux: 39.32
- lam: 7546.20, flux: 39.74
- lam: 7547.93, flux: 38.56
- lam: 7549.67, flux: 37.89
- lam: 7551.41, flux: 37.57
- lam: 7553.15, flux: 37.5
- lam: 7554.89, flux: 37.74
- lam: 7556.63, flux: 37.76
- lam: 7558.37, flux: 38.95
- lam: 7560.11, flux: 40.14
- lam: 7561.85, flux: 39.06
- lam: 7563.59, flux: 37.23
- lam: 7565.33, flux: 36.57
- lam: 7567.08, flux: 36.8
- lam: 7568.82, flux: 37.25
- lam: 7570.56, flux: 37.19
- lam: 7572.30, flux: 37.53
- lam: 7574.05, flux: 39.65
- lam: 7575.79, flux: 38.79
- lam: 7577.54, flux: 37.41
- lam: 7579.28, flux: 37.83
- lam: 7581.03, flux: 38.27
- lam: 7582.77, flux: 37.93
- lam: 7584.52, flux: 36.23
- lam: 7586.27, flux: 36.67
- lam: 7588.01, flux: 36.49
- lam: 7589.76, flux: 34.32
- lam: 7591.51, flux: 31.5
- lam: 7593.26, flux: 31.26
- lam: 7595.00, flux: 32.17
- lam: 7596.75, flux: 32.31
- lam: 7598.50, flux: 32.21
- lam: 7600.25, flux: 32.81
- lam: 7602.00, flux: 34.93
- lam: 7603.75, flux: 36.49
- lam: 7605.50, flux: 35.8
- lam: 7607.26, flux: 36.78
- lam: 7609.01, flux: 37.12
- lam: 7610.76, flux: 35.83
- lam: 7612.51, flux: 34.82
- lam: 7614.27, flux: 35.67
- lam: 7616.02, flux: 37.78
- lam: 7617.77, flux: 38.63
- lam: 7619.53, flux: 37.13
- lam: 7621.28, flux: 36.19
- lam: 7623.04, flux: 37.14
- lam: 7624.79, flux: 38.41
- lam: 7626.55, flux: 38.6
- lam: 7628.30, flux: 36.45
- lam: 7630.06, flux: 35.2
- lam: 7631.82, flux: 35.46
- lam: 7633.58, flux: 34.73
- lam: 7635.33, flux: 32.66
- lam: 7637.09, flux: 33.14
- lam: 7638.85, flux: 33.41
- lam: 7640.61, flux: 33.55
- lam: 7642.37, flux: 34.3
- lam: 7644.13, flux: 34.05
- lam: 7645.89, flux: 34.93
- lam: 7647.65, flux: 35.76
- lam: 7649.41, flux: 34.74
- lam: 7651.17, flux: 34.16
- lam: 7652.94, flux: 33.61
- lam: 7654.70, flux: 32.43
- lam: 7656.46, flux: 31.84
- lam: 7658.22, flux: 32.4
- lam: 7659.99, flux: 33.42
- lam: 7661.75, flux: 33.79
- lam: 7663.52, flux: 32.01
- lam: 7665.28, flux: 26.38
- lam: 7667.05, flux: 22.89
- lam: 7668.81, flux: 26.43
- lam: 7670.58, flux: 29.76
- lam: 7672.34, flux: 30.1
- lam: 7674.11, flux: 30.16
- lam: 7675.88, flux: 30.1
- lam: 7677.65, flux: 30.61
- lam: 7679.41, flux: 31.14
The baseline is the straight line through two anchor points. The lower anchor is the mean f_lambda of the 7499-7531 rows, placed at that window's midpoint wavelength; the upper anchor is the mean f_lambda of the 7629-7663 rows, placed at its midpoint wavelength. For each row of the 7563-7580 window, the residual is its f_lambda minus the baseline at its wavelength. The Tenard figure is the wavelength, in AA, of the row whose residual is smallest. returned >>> 7565.33 AA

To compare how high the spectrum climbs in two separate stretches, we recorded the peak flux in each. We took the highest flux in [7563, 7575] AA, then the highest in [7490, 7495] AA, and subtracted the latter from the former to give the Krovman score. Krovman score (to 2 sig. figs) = 4.3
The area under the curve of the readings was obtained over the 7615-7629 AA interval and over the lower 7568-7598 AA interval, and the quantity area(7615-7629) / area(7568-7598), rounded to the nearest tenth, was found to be 0.5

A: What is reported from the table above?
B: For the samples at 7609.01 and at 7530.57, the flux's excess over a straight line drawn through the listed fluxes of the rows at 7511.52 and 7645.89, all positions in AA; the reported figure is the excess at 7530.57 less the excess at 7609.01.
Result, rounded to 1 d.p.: -1.8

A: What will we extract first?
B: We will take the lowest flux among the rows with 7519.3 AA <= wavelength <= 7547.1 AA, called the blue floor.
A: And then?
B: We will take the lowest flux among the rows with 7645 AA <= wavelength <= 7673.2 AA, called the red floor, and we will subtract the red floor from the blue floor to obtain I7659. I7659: 13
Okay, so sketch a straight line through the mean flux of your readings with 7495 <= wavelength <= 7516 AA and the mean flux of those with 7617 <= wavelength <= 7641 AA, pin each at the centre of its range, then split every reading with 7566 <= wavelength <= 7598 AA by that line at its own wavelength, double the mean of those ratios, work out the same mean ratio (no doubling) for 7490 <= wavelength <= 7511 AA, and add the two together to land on 2.99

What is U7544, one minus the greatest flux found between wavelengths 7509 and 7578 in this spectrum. -39.1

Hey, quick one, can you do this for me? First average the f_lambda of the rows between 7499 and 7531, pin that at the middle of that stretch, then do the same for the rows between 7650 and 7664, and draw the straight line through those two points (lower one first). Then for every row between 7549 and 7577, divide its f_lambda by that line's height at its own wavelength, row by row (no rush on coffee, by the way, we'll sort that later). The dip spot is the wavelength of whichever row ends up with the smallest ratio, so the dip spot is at 7565.33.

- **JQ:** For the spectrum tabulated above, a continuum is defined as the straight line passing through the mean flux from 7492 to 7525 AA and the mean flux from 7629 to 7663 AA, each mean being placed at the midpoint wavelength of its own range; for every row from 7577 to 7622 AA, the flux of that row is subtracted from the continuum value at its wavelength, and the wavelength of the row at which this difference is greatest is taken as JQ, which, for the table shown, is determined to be 7593.26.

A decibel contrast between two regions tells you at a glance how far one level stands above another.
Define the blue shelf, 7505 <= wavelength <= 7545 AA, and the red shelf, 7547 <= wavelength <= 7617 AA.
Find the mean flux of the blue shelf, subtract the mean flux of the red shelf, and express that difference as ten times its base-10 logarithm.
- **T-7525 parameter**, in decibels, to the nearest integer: -2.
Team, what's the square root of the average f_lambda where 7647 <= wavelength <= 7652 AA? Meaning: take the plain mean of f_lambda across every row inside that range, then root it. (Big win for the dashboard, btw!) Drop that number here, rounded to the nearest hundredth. 5.91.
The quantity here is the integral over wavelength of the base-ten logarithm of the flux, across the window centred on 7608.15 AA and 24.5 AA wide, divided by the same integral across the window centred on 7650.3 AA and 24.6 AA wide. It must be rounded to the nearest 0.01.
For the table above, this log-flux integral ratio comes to 1.01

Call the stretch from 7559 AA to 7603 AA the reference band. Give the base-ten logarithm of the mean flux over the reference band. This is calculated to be 1.56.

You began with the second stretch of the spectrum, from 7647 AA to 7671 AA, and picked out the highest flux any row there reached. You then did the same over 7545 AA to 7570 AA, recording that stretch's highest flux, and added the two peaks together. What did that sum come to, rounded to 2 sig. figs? 76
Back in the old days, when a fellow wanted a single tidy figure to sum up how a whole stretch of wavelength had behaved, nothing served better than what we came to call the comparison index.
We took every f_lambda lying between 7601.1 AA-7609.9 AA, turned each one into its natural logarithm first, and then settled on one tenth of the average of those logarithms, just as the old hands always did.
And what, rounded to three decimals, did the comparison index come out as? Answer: 0.359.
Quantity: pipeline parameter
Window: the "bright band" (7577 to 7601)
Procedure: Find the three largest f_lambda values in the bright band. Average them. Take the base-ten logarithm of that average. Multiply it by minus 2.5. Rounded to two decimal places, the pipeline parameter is -3.95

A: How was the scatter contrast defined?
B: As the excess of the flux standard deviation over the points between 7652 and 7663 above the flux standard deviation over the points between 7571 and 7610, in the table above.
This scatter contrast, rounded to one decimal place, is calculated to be -1.8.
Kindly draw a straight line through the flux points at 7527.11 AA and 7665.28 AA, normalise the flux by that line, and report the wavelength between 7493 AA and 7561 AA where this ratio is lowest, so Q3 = 7494.25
